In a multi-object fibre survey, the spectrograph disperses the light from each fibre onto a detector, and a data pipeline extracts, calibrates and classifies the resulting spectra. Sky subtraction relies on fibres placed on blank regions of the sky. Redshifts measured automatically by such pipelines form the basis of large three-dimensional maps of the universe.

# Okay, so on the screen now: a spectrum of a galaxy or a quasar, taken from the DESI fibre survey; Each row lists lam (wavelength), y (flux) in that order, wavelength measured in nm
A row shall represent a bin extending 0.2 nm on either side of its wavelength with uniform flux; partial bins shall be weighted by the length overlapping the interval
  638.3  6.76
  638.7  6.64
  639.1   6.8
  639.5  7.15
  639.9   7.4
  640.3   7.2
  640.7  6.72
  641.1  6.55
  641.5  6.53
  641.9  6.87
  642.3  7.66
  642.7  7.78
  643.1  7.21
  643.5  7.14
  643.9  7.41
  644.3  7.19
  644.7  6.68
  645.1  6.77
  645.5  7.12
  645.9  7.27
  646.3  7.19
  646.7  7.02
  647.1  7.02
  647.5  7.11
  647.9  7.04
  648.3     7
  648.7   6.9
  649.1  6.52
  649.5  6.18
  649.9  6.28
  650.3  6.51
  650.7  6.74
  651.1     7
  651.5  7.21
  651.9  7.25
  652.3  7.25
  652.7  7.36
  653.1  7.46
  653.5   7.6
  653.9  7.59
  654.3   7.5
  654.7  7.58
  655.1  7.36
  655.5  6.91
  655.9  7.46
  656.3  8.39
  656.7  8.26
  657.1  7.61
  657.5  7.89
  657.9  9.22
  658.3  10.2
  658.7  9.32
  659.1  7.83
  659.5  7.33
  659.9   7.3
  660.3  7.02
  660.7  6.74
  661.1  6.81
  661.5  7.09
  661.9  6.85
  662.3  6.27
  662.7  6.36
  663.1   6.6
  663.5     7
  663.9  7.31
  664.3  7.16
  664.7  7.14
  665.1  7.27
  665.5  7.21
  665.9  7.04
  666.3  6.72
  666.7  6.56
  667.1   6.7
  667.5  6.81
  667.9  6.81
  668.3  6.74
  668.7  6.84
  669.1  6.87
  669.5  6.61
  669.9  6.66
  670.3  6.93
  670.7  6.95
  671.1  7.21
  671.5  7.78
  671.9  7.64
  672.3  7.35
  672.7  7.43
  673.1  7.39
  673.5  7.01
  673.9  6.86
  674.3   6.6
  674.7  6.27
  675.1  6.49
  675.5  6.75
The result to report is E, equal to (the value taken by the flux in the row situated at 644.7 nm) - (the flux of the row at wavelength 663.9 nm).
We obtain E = -0.6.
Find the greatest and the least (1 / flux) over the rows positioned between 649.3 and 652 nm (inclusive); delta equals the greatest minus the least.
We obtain 0.024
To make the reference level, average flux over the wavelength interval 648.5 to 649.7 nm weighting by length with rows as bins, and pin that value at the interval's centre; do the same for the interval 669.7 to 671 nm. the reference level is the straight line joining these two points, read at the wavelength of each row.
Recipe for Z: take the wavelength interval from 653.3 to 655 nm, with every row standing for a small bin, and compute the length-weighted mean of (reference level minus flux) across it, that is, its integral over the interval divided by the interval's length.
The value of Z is -0.94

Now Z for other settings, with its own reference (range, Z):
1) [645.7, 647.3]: -0.63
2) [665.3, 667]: -0.06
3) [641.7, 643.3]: -0.95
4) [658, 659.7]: -2.01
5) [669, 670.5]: 0.10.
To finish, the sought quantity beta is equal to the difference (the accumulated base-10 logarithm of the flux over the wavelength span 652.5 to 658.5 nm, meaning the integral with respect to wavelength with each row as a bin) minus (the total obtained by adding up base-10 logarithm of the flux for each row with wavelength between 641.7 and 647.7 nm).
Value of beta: -7.45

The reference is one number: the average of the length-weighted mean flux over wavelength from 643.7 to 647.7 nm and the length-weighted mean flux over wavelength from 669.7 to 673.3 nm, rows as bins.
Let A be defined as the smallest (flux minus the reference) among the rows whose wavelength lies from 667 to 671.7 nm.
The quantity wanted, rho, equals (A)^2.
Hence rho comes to 0.3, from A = -0.6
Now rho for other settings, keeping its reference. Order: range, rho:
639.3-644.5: 0.4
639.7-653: 1.0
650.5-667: 0.8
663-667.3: 0.4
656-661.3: 0.2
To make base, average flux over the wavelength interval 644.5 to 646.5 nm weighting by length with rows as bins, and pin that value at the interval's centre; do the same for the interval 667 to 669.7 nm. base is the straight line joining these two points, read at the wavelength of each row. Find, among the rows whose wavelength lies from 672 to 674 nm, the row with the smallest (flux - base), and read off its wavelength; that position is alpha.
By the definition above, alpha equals 673.9 nm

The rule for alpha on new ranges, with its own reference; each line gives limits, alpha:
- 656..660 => 659.9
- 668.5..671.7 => 669.5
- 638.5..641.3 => 641.1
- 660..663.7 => 662.3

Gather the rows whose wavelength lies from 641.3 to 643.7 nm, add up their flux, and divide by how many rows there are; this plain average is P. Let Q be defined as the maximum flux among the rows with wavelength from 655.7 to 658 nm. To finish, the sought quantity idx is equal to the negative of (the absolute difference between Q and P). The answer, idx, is -2.0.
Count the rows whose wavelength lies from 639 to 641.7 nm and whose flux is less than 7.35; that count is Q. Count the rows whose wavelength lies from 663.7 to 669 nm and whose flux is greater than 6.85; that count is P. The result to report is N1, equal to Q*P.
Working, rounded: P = 6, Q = 6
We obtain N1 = 36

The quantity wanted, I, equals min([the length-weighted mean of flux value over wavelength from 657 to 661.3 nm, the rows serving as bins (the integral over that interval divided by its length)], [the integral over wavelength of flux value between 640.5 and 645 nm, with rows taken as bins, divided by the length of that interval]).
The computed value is 7.06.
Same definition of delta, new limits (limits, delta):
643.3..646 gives 0.015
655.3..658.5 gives 0.047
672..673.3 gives 0.001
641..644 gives 0.025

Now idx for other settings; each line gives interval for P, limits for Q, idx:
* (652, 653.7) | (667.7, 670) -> -0.5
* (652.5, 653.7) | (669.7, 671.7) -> -0.3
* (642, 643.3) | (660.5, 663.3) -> -0.5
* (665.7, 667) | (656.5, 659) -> -3.4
